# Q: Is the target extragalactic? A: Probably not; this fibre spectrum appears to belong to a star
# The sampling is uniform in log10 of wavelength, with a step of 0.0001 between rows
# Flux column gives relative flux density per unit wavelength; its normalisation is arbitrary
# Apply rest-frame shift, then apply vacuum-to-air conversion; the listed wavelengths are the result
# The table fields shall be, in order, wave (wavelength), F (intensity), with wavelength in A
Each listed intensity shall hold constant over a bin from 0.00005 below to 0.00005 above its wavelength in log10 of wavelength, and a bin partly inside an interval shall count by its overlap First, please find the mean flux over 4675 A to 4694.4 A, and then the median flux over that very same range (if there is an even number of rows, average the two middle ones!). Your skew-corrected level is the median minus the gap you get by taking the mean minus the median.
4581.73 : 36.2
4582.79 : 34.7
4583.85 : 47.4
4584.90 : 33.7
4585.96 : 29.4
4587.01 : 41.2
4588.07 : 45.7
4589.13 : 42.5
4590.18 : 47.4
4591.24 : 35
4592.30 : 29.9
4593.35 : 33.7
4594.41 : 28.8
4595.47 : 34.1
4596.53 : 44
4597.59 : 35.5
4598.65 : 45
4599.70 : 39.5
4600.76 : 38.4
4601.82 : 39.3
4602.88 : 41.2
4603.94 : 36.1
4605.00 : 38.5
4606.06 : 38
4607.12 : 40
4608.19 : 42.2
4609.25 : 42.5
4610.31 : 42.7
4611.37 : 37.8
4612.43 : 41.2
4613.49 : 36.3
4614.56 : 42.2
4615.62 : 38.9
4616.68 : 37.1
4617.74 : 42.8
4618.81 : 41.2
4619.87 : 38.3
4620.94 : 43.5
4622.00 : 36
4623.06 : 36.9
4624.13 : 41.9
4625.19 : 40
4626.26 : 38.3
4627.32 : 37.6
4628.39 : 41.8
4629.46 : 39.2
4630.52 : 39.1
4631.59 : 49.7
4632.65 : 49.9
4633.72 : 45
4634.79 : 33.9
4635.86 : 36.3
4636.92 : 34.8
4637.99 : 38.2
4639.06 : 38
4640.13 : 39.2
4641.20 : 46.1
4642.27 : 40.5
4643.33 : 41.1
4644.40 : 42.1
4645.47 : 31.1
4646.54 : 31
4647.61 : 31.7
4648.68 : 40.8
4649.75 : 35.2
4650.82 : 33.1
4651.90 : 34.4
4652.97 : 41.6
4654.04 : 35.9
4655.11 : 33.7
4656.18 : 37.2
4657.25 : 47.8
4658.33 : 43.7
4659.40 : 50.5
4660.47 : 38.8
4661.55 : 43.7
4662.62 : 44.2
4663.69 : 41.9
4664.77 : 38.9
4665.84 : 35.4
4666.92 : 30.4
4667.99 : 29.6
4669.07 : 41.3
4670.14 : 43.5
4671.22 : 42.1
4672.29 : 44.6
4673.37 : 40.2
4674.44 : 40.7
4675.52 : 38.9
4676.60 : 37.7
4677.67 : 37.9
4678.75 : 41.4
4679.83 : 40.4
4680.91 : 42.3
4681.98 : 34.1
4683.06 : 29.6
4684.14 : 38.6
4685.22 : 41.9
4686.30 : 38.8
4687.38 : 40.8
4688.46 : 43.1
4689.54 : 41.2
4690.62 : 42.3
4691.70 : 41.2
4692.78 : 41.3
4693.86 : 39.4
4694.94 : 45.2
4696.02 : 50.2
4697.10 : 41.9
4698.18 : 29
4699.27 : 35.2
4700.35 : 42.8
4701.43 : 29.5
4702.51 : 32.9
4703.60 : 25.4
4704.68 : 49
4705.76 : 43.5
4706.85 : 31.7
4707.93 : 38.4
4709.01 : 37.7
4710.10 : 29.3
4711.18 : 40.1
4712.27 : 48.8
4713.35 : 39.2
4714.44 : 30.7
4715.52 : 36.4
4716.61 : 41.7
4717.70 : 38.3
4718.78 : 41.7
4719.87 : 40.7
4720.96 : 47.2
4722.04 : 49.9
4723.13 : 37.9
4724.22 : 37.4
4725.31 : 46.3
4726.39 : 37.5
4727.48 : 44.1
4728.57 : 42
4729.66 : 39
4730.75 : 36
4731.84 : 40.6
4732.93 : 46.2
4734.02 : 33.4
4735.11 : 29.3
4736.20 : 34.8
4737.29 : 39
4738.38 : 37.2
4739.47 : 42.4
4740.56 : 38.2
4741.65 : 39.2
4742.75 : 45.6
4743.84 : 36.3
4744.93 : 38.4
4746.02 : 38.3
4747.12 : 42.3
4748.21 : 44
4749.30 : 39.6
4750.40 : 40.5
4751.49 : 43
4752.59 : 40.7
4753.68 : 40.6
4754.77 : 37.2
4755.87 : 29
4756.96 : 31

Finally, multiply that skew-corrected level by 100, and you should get 4171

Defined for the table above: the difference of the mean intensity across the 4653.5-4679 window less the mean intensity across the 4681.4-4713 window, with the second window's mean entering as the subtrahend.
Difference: 1.3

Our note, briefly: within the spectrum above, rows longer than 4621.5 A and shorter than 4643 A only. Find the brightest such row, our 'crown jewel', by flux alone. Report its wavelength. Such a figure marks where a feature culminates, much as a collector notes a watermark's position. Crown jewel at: 4632.65 A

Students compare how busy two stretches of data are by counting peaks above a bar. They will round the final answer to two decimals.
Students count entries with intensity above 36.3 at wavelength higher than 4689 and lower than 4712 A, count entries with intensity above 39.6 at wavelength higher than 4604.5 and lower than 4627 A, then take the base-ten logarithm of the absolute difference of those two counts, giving 0.48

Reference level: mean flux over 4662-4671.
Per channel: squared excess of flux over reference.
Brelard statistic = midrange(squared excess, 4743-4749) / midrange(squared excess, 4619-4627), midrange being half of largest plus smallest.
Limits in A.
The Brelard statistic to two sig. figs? 1.2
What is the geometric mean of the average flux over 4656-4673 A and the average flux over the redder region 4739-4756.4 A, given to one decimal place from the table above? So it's 40.3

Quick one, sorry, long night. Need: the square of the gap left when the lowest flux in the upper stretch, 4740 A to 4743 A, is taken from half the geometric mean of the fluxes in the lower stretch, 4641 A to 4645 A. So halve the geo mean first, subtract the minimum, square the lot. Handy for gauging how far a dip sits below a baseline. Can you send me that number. 289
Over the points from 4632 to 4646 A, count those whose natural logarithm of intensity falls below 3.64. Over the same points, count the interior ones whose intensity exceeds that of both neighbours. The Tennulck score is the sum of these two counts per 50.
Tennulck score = 0.18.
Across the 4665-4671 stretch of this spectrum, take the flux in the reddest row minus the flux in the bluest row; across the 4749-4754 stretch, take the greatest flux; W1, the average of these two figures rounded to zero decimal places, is 26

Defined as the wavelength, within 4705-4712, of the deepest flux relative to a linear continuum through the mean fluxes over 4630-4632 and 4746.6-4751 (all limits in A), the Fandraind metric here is 4710.10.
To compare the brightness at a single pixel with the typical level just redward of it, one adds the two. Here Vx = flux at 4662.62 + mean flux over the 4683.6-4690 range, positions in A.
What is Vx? 84.9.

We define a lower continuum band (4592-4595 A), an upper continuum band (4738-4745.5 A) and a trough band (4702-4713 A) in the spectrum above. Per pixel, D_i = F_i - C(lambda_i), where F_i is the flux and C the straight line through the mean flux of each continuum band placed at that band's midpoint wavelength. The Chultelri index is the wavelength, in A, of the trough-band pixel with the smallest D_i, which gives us 4703.60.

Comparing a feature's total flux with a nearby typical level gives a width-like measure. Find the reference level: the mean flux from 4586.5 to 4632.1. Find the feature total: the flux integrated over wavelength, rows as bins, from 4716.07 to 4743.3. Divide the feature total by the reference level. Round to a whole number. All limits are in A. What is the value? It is 28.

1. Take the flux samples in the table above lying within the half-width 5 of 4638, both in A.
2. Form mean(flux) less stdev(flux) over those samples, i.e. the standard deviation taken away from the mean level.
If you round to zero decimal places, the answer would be 35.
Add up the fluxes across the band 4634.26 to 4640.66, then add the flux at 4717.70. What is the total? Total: 259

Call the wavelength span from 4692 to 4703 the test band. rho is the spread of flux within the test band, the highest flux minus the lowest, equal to 21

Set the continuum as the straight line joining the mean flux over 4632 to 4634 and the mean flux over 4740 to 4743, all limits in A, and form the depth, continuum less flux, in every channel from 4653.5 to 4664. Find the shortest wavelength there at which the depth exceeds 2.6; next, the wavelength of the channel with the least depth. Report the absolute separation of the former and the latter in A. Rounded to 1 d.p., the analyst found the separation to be 5.4 A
